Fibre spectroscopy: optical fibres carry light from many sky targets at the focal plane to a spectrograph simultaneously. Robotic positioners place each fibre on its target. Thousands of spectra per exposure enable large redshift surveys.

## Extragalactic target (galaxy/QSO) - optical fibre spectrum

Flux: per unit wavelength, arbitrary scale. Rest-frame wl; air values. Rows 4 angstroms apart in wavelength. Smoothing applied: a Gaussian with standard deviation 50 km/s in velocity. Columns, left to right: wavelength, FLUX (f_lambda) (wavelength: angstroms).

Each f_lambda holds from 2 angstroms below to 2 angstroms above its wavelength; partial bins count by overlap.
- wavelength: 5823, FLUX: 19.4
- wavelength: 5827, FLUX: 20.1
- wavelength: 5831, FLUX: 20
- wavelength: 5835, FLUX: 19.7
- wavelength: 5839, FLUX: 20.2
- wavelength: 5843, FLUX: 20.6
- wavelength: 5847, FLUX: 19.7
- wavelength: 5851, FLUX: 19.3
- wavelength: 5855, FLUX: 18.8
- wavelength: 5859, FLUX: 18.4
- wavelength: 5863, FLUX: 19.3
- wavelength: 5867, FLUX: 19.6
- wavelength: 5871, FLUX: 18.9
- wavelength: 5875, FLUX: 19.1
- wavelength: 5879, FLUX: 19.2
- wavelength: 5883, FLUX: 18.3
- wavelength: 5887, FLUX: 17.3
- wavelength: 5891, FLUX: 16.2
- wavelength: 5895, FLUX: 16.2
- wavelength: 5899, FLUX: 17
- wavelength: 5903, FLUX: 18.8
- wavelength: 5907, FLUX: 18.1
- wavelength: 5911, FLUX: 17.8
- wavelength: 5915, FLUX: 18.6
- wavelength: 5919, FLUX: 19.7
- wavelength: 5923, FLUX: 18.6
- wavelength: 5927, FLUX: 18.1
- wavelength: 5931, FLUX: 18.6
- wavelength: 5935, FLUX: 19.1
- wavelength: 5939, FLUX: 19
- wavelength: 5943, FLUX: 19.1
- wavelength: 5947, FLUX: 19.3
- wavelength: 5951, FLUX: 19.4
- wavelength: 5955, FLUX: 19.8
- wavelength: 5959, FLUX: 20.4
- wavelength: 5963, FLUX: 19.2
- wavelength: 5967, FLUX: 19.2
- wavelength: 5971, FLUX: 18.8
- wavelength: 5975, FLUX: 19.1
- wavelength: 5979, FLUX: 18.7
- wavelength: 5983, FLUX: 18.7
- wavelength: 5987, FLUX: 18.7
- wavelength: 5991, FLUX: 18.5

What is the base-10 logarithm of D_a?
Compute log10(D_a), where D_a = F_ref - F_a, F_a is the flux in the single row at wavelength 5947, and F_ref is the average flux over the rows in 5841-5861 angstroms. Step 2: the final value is -1.2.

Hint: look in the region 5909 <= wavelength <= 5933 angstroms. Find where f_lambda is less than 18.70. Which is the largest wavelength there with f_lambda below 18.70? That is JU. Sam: 5931 angstroms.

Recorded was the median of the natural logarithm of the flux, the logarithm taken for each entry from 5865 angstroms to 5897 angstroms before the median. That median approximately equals 2.92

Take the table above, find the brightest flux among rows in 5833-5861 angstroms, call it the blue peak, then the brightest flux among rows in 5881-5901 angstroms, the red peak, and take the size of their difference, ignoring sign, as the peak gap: 2.3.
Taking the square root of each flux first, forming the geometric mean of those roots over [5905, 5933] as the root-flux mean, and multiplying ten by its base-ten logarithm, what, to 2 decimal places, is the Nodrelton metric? 6.33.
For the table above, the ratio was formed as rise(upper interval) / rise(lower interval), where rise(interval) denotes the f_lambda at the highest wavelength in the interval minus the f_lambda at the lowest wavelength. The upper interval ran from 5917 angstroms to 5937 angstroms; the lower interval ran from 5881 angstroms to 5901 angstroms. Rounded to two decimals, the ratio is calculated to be 0.46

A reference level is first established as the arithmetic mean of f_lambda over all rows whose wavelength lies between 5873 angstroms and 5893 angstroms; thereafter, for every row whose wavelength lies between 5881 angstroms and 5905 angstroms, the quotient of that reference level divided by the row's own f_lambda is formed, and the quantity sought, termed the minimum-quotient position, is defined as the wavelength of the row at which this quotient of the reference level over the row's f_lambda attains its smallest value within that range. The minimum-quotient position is 5903 angstroms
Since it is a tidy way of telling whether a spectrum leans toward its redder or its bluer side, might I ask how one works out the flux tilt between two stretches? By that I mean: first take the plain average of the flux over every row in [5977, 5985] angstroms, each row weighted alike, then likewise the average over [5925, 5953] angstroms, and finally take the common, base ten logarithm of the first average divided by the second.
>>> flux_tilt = -0.006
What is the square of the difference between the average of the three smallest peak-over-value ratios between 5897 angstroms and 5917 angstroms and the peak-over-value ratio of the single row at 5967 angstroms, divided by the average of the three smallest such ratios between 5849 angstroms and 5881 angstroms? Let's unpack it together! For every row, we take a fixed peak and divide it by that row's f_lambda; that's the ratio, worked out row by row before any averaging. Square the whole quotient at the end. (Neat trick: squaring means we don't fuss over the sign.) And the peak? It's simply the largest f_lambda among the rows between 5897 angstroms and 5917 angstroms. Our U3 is 0.0015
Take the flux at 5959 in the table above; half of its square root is 2.26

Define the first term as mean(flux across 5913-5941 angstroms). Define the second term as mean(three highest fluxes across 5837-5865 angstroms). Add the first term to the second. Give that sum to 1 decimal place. 39.0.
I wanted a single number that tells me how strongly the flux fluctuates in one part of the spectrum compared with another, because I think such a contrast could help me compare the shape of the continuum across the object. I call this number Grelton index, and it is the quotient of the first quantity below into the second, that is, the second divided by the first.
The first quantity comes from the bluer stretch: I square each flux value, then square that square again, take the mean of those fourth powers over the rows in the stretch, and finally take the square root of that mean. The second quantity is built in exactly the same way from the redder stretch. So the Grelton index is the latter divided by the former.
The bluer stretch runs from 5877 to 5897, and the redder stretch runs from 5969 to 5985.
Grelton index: 1.15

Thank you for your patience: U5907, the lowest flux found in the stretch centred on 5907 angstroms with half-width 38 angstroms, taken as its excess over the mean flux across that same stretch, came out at -2.1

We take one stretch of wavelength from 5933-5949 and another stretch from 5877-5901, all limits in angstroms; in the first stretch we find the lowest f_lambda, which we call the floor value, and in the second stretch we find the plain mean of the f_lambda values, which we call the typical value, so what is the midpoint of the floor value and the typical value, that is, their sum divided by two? 18.2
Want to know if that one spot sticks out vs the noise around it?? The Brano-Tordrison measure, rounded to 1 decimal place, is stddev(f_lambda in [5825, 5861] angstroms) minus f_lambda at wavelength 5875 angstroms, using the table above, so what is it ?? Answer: -18.4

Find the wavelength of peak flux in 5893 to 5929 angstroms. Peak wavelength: 5919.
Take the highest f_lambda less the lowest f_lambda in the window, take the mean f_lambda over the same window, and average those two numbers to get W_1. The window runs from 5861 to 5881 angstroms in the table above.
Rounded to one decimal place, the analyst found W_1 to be 10.0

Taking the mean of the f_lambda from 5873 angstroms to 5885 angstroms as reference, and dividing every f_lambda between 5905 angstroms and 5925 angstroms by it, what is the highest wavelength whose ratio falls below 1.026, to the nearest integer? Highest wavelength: 5923 angstroms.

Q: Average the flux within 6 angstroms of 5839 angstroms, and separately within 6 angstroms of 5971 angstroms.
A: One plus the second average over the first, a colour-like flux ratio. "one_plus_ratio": 1.94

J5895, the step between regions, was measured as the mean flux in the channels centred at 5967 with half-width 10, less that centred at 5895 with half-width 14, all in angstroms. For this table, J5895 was 1.9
